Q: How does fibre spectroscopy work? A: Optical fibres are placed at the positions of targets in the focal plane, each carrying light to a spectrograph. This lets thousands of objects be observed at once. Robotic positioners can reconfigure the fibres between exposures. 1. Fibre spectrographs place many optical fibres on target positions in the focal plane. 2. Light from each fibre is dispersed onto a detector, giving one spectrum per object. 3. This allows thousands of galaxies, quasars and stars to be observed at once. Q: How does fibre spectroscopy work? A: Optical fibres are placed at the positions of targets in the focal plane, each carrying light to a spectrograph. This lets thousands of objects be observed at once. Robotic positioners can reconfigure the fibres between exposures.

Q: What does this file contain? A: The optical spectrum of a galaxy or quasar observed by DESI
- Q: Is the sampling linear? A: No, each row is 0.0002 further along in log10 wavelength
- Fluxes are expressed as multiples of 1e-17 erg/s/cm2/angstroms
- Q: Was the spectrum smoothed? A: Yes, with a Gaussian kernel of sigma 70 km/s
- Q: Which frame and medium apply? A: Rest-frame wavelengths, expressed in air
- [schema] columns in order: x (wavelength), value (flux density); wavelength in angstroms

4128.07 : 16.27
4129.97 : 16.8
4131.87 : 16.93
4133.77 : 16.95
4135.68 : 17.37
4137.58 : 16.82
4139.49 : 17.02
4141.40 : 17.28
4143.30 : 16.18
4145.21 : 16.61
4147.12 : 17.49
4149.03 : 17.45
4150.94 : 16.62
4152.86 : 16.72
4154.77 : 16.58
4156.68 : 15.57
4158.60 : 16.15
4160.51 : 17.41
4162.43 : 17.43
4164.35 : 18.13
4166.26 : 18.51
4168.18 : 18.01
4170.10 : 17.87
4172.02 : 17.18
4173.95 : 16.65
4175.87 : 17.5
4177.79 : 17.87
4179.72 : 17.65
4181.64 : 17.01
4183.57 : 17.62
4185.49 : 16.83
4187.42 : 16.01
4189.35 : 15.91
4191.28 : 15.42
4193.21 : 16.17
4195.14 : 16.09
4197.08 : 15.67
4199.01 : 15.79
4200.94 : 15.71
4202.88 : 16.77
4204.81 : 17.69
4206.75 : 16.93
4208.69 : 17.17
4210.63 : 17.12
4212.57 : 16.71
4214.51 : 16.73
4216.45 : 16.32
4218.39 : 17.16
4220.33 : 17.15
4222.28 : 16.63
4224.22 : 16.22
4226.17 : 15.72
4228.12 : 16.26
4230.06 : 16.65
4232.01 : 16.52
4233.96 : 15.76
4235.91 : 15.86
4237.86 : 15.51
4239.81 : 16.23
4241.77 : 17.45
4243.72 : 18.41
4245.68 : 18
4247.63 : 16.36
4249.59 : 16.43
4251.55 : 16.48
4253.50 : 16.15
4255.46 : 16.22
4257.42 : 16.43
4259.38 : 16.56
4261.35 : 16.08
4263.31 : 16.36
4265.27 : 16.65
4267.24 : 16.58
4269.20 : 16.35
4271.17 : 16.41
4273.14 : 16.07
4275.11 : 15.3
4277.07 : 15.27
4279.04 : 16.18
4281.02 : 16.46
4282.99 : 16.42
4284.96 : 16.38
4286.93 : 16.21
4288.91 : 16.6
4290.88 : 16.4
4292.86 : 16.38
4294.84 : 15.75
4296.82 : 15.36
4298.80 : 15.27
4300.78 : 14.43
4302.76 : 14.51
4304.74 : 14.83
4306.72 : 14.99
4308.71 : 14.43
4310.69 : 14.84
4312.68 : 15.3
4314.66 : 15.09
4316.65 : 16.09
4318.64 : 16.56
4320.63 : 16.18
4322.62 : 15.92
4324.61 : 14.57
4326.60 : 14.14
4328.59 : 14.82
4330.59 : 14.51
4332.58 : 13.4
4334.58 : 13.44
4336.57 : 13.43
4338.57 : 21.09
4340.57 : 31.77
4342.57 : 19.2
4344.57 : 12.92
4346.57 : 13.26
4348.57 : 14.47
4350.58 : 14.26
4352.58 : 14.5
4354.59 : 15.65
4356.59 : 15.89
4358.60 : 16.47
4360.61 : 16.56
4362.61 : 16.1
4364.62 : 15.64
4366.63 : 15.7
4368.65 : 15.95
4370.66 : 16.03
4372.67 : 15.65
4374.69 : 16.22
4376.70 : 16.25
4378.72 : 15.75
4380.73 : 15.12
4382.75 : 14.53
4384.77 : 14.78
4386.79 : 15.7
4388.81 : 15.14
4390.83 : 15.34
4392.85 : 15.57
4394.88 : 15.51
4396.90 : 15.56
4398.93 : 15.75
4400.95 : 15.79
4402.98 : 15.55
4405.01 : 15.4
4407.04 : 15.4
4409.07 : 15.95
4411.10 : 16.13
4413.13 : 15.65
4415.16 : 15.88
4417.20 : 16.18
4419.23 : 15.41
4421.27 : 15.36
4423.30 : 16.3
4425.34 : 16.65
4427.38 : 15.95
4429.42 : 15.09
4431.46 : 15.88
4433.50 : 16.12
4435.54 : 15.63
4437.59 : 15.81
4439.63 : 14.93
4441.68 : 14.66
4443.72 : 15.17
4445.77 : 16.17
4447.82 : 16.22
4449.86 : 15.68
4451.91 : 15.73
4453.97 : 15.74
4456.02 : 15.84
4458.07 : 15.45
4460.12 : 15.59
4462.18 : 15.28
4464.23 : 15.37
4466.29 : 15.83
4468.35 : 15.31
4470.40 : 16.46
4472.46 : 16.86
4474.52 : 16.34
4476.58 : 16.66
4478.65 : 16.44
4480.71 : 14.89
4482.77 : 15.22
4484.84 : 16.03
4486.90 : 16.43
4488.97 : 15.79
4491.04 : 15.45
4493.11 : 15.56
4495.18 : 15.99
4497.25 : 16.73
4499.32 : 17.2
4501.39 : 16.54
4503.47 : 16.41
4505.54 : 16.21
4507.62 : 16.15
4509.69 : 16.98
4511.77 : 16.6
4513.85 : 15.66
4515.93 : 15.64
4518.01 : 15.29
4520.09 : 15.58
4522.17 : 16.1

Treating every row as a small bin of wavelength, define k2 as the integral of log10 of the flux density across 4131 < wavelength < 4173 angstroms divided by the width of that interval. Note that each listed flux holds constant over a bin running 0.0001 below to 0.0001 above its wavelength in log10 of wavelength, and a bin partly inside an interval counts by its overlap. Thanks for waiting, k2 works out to 1.233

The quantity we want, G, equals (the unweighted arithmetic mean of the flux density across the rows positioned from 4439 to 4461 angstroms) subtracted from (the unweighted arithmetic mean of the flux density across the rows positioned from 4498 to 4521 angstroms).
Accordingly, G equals 0.64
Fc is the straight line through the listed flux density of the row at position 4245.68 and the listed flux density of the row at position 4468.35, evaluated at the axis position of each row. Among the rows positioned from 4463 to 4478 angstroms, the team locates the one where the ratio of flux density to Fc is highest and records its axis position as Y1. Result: 4472.46 angstroms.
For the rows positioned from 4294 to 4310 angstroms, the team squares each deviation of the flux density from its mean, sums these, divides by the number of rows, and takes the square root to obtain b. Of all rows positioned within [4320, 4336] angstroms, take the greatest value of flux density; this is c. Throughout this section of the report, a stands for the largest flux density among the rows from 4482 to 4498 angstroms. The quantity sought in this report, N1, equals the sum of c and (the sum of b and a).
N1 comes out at 33.4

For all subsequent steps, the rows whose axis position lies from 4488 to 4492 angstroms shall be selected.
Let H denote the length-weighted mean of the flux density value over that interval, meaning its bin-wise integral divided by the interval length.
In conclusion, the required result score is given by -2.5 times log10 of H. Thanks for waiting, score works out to -2.98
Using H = 15.6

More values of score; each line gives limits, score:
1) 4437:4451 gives -2.98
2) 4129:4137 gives -3.08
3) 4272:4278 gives -2.98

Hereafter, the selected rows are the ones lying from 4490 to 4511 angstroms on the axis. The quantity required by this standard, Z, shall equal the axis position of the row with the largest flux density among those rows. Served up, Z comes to 4499.32 angstroms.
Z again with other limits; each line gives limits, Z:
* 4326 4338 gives 4328.59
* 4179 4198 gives 4179.72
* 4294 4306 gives 4294.84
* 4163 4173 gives 4166.26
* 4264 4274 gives 4265.27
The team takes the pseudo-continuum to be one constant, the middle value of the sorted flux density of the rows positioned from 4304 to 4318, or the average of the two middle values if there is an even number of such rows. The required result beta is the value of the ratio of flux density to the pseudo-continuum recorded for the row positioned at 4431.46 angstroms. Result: 1.06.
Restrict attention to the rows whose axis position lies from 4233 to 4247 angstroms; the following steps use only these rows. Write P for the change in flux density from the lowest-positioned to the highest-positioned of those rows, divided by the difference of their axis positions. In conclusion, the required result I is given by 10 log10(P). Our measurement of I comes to -7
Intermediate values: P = 0.191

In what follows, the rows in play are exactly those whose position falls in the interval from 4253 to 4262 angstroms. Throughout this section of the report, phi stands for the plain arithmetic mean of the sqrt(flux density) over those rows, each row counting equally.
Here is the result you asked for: 4.04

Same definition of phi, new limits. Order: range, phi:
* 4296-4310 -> 3.85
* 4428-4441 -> 3.95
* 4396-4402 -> 3.96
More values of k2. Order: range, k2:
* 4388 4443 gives 1.194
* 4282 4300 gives 1.206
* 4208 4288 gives 1.216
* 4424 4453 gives 1.195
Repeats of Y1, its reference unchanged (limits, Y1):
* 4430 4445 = 4433.50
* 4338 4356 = 4340.57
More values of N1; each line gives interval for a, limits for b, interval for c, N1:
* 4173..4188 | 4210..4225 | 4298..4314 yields 33.5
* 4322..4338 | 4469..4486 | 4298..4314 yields 31.9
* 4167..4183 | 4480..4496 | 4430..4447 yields 34.6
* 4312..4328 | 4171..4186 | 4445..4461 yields 33.2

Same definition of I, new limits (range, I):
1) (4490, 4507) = -13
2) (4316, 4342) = -2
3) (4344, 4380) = -11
